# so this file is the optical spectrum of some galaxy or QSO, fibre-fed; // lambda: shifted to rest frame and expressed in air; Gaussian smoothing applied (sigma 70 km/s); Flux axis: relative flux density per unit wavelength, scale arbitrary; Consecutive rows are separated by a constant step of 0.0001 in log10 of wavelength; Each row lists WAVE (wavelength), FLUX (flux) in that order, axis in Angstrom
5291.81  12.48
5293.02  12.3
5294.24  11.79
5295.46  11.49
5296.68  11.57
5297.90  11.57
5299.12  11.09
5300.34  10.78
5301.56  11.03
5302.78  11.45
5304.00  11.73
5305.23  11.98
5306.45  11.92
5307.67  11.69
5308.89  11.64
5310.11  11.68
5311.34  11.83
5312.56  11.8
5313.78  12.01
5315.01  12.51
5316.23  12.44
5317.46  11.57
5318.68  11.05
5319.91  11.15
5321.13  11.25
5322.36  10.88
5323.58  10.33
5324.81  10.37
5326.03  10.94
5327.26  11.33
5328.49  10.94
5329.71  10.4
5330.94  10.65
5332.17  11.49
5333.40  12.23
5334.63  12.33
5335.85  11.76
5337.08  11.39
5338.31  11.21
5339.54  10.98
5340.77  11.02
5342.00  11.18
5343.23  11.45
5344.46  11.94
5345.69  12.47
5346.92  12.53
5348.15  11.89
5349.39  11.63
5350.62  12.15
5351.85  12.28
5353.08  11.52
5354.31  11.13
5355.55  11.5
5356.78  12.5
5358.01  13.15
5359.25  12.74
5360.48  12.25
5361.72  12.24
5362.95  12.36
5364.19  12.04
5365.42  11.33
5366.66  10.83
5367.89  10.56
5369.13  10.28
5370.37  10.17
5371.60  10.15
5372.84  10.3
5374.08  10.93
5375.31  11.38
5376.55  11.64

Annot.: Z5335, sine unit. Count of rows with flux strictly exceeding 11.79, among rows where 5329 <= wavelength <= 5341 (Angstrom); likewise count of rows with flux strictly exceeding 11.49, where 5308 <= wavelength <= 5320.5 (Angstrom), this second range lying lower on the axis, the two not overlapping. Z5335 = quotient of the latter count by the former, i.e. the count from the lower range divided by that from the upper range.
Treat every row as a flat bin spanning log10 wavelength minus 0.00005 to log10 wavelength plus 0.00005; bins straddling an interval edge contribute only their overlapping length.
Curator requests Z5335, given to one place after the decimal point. 4.0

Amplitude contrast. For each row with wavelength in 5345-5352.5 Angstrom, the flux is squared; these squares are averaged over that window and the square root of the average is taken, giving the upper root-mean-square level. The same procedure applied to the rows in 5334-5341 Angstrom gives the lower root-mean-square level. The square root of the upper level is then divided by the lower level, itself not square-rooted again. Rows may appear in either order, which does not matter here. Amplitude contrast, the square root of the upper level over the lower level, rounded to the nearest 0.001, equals 0.304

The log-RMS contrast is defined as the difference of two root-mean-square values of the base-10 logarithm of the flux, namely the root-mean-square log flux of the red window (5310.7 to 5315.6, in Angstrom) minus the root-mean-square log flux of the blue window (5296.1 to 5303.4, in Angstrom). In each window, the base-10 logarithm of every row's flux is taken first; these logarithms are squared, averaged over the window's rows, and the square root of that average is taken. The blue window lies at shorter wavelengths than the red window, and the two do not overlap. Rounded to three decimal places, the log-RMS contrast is 0.029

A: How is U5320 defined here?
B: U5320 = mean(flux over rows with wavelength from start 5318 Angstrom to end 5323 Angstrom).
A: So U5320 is 11.1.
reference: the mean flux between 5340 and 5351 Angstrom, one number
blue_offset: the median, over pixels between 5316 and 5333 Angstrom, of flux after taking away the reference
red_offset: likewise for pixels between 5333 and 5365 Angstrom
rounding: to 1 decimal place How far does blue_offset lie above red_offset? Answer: -1.0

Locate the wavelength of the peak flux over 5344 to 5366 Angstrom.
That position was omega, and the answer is 5358.01 Angstrom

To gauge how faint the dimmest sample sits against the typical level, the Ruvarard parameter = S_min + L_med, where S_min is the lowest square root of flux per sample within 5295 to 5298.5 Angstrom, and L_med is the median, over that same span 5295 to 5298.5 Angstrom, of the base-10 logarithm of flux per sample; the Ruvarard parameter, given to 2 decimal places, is 4.45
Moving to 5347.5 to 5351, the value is 4.49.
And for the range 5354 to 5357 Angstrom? 4.40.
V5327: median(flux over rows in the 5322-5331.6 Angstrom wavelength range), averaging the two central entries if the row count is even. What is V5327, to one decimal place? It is 10.8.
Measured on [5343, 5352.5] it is 12.0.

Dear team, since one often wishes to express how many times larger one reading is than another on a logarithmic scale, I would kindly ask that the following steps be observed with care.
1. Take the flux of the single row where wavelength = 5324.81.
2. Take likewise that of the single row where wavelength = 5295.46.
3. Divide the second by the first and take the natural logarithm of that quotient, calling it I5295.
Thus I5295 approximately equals 0.10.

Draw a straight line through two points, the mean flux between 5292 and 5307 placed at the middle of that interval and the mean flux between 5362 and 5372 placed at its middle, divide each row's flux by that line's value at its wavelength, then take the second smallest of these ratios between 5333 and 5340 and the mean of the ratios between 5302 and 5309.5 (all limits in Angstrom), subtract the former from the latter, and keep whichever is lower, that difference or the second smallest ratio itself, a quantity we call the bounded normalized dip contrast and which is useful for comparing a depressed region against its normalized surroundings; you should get 0.021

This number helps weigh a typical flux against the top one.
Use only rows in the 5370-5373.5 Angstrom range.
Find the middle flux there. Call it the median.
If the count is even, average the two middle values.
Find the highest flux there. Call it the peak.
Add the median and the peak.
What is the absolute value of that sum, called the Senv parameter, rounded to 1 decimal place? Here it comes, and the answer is 20.5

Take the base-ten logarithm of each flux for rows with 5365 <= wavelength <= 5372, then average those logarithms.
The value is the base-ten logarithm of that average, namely 0.010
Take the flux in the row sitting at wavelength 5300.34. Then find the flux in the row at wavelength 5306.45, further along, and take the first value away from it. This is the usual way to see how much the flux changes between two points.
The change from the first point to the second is 1.1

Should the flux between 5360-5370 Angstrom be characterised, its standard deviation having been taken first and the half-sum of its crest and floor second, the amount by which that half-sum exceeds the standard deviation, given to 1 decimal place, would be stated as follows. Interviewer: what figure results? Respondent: 10.5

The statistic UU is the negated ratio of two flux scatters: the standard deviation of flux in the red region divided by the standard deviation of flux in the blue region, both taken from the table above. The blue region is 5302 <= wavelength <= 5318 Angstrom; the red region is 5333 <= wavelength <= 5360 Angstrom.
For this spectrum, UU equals -2.0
